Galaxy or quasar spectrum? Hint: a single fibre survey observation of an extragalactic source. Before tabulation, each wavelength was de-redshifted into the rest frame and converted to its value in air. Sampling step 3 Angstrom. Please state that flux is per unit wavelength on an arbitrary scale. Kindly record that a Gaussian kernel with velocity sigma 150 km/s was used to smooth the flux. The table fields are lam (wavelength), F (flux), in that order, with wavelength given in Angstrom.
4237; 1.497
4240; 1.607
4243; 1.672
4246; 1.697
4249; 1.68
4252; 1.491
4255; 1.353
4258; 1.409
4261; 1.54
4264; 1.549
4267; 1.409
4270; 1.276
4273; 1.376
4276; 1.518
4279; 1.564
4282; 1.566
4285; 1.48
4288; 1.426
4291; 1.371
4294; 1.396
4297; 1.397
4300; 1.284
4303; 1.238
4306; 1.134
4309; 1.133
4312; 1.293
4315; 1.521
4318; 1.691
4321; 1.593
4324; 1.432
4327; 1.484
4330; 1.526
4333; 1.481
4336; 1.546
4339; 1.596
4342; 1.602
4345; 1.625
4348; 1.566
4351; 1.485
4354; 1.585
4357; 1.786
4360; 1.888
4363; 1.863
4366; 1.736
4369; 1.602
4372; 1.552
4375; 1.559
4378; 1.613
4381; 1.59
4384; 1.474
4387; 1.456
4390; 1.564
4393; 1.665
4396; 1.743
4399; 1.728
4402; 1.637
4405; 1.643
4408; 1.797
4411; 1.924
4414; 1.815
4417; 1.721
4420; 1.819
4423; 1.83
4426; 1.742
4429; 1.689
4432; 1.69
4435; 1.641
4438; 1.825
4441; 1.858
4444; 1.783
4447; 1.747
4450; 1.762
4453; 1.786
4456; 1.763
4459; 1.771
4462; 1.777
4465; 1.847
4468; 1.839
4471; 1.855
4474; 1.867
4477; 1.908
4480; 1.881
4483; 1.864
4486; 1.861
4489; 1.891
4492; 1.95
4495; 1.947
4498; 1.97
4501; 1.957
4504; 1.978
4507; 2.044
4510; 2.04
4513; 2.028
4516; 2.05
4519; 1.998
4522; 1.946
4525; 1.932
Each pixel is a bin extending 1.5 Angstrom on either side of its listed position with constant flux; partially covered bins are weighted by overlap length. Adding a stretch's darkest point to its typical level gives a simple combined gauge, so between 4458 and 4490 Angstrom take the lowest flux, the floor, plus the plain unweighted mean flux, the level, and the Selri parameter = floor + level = 3.6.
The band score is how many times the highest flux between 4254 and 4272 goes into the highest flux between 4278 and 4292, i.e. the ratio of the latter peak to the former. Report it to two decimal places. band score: 1.01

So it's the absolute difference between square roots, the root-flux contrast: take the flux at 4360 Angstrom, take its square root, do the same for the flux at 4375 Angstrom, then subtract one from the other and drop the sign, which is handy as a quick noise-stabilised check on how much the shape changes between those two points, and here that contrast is 0.13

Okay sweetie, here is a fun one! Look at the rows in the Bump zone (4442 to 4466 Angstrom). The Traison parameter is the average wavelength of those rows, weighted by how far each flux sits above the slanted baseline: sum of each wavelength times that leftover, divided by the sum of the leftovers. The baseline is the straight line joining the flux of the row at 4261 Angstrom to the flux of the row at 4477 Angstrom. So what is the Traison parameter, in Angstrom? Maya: 4454.1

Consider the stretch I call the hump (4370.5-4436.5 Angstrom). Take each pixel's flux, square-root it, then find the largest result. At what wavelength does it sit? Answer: 4411 Angstrom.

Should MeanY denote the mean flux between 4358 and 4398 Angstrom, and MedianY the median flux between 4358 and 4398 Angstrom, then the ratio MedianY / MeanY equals 0.98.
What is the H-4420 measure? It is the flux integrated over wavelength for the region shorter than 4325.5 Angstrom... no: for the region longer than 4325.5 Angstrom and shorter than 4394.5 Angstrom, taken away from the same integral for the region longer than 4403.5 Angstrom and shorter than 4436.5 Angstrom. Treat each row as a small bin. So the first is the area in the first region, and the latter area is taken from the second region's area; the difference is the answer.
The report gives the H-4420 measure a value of -52.6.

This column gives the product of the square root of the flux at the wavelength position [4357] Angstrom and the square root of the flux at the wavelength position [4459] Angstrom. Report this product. 1.78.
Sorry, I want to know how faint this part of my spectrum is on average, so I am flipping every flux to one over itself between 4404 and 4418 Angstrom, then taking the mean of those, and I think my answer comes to 0.56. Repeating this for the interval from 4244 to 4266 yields 0.66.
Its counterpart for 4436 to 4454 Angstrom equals 0.56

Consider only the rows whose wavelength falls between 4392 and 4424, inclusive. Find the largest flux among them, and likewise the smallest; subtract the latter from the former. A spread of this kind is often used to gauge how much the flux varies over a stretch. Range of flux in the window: 0.29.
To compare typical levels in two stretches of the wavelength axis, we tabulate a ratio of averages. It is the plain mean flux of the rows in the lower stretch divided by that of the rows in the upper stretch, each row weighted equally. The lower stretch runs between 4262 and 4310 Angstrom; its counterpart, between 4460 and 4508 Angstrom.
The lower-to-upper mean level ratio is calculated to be 0.73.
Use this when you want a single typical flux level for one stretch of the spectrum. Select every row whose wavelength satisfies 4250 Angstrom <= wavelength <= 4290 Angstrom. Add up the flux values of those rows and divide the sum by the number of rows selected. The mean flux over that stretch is 1.46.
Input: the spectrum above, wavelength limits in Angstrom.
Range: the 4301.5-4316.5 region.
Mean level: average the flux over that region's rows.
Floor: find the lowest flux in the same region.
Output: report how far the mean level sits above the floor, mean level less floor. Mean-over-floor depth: 0.13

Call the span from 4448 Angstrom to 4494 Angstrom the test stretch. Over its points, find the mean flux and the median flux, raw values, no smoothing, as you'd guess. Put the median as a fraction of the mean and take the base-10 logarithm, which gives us 0.0032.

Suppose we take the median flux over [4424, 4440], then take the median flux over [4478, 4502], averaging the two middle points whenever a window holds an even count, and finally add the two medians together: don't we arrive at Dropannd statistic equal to 3.6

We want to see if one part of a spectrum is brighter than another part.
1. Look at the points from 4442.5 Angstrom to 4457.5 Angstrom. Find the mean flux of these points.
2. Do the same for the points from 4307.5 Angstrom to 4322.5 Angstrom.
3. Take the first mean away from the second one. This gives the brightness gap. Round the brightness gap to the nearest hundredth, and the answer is -0.32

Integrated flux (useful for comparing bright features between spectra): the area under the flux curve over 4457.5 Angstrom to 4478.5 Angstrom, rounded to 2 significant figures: 39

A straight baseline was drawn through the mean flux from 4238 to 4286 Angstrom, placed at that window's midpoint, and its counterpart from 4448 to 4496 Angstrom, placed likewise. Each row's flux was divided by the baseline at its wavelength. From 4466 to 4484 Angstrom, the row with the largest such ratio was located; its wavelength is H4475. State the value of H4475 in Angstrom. 4477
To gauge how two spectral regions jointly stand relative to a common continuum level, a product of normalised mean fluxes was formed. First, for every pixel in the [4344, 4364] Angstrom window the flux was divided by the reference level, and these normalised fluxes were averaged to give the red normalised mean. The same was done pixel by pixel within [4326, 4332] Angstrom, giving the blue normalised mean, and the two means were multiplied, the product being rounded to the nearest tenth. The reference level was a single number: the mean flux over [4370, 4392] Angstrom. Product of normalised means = 1.1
